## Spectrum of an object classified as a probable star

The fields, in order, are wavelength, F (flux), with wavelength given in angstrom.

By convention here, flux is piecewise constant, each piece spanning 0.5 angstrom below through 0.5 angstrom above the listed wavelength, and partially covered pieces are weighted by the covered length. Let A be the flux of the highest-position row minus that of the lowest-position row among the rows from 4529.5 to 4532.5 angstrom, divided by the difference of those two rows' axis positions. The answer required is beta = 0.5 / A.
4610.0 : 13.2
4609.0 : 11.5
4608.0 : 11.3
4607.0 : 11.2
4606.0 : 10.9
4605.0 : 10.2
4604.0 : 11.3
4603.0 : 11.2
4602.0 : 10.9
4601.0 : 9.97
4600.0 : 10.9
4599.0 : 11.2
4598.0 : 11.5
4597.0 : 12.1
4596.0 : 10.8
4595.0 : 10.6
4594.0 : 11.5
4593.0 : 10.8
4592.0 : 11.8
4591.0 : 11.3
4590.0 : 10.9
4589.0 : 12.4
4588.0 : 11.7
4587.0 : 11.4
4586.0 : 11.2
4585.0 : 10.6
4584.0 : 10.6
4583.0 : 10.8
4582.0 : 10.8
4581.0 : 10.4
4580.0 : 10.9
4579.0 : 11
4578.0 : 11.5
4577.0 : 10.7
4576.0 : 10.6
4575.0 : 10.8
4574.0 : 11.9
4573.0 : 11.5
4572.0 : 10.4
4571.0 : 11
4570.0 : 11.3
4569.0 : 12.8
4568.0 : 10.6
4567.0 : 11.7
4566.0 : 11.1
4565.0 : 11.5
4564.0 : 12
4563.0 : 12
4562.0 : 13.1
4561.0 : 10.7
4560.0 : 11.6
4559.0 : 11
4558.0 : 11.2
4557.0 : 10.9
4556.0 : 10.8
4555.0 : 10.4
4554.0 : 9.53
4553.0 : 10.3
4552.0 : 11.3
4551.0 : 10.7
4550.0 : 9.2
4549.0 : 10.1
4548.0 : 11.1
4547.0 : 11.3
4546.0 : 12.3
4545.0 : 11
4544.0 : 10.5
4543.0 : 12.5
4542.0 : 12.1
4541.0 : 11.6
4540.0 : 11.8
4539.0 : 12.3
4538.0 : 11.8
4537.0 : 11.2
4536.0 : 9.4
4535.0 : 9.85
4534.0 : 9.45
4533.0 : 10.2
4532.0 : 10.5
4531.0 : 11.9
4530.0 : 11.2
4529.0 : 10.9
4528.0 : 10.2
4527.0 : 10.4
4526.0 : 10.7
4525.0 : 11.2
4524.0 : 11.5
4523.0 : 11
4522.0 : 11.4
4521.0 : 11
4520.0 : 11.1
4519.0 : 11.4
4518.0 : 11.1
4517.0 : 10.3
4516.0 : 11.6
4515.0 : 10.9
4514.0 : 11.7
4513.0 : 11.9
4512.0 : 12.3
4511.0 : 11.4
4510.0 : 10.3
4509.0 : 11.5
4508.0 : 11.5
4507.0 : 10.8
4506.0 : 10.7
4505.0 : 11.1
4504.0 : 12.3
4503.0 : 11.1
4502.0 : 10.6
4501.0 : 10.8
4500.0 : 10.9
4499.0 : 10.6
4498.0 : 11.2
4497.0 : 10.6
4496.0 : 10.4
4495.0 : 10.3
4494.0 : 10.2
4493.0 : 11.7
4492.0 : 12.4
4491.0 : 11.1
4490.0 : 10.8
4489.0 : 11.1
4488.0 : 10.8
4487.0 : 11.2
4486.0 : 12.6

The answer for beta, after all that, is -1.4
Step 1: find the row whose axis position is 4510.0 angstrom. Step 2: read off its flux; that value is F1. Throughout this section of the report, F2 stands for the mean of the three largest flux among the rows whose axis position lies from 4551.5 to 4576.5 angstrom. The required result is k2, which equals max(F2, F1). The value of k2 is 12.6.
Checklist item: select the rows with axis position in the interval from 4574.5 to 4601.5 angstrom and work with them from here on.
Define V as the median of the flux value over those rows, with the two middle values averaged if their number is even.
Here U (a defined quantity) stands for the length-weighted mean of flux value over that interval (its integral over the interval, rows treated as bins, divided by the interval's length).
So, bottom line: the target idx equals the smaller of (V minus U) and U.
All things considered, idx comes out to -0.17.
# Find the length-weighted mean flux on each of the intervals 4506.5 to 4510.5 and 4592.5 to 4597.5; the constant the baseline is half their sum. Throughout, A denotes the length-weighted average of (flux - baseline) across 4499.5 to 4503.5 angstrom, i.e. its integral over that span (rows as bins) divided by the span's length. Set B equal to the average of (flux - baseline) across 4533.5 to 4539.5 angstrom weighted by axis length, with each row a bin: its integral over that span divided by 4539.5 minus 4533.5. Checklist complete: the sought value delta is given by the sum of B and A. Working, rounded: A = -0.24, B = -0.4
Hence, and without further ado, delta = -0.7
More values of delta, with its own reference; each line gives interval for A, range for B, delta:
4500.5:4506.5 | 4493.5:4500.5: -0.5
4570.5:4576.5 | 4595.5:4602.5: -0.1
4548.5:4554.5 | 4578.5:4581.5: -1.2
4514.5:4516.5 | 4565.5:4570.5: 0.6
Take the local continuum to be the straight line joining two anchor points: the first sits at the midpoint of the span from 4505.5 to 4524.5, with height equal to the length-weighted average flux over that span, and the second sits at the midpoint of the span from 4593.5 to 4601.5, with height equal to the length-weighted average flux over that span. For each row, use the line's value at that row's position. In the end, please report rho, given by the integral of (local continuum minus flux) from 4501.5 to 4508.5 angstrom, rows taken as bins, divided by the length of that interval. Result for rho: 0.09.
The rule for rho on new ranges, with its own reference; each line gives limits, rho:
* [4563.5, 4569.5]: -0.49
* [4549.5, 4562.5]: 0.33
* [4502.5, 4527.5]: 0.02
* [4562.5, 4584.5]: -0.06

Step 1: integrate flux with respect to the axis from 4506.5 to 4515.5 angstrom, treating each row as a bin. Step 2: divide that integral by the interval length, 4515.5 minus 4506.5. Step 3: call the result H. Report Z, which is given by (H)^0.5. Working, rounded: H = 11.4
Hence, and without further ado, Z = 3.37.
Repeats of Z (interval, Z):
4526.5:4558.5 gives 3.30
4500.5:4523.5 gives 3.35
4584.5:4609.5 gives 3.34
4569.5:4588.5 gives 3.32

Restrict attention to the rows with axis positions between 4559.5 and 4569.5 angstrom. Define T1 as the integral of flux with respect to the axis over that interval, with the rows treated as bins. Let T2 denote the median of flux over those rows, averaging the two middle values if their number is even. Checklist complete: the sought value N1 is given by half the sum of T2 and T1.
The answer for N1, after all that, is 64.4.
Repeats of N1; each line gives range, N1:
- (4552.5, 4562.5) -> 60.2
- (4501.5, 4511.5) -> 61.2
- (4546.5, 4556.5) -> 57.6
